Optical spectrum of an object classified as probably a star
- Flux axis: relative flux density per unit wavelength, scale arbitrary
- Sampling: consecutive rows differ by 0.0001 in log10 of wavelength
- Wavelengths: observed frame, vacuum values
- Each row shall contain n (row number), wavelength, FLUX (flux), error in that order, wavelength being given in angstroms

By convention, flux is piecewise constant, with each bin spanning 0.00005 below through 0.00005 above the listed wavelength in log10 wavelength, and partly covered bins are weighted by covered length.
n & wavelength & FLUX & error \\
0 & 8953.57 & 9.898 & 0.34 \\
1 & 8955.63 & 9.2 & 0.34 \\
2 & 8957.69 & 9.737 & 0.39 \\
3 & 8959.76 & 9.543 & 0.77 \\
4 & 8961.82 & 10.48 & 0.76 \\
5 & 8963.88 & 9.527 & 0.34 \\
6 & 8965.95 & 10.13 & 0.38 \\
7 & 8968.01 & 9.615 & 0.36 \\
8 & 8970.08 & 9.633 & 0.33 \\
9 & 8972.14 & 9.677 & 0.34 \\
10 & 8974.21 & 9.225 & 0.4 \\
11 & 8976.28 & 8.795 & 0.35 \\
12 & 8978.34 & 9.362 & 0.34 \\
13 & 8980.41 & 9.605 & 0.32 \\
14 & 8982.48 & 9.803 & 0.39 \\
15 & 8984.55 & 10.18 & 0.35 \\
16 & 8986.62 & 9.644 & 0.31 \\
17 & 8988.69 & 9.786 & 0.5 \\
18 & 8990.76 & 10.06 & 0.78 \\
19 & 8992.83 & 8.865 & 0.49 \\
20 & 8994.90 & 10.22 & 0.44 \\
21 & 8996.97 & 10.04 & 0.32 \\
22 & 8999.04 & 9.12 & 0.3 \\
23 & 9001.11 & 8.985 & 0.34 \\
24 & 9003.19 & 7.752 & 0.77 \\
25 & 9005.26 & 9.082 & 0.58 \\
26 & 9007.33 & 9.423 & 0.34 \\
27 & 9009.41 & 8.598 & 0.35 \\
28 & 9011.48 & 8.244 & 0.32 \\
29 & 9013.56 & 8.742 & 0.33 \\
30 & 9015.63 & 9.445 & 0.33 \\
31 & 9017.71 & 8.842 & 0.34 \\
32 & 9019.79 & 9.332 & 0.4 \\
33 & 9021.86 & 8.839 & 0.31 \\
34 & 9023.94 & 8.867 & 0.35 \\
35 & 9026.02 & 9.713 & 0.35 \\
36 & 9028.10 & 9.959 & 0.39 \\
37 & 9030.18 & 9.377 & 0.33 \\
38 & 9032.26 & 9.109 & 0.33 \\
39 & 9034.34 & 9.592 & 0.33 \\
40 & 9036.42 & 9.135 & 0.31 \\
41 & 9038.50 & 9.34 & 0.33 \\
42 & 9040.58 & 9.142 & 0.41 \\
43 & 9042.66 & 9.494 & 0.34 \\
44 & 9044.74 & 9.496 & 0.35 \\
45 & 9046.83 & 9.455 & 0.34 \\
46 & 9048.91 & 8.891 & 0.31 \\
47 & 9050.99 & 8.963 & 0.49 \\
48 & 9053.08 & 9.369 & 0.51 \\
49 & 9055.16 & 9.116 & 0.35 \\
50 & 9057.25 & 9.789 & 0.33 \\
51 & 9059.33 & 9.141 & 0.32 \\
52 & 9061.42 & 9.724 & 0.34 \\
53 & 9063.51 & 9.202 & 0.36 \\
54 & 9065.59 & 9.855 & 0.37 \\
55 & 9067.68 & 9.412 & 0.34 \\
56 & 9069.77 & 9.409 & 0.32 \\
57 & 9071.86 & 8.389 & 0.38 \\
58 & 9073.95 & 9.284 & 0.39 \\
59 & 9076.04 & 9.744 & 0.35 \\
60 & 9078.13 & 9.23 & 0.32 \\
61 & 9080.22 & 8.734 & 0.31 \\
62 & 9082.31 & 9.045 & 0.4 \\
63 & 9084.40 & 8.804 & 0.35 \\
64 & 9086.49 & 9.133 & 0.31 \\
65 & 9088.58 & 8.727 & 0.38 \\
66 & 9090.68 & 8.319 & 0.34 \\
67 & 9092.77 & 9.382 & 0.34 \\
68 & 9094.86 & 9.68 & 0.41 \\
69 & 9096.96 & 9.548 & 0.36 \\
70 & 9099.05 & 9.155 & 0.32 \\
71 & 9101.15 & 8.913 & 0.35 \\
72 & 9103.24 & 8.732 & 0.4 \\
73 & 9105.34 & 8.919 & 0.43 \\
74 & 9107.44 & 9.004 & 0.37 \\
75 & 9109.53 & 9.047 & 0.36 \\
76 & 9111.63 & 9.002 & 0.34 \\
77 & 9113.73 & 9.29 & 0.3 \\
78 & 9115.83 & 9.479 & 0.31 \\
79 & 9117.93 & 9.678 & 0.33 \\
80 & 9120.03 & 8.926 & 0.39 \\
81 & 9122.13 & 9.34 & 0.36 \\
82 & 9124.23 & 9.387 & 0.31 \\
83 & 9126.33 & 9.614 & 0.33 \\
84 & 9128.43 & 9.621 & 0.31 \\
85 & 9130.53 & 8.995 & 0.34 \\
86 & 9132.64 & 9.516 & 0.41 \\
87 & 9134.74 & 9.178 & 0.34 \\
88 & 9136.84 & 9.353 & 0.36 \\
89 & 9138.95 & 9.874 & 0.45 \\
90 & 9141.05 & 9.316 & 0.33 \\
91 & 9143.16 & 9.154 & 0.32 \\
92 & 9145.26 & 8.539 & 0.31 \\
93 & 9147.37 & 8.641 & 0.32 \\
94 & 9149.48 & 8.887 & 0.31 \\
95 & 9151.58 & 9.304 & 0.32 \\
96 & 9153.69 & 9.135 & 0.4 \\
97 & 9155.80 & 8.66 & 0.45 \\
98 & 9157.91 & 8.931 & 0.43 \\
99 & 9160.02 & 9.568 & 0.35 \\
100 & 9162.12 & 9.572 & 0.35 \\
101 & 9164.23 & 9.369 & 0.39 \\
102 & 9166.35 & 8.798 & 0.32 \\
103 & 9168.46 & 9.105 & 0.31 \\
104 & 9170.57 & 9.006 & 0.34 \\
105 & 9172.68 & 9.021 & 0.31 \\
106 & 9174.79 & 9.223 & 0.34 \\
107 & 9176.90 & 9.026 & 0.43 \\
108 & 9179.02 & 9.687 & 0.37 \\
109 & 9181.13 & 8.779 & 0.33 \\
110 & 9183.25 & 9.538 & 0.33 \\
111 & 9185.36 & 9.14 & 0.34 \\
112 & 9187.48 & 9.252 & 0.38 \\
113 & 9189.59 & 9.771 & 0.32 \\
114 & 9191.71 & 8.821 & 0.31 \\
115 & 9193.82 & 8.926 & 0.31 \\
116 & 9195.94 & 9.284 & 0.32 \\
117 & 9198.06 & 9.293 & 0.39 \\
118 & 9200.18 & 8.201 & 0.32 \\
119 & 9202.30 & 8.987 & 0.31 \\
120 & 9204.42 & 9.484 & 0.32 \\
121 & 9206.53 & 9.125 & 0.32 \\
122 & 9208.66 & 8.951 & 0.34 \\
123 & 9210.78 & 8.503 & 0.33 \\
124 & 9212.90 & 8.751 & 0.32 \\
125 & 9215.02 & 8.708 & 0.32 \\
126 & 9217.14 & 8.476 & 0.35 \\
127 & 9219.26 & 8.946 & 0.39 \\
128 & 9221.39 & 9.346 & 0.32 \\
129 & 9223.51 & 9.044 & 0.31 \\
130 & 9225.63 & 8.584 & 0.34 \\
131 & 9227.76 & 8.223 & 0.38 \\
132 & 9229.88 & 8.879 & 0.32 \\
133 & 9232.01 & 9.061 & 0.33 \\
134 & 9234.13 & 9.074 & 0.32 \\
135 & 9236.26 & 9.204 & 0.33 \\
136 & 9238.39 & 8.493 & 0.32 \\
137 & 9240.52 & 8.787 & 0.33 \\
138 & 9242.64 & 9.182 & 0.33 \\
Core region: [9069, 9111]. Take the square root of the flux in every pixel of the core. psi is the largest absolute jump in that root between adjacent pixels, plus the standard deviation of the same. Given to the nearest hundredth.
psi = 0.24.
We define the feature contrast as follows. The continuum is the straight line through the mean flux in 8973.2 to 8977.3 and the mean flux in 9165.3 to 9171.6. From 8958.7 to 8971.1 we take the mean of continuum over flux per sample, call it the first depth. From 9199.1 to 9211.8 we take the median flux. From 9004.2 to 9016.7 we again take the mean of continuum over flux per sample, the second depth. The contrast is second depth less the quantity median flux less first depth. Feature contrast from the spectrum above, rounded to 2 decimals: -7.04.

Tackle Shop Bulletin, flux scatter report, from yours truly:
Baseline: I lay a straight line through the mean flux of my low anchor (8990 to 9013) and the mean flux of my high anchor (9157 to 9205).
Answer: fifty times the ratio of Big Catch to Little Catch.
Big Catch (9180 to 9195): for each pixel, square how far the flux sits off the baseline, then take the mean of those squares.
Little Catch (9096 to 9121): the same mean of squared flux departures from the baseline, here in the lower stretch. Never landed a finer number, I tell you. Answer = 76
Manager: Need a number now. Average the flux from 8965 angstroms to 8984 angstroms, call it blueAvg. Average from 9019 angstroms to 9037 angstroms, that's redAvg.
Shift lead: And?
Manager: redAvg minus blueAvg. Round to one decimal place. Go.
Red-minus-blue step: -0.2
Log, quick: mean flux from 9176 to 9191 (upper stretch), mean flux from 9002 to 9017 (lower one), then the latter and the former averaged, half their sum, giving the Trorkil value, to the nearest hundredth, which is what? 9.03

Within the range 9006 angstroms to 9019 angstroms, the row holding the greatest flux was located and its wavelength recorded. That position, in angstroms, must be 9015.63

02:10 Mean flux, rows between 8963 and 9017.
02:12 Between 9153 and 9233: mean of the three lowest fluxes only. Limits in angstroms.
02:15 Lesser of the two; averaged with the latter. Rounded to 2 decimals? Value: 8.30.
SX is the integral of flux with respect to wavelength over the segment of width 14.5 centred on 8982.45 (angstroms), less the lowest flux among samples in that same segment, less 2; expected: 128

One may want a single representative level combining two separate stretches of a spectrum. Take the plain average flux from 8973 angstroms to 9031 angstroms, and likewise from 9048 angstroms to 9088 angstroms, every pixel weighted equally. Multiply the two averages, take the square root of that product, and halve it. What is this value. 4.63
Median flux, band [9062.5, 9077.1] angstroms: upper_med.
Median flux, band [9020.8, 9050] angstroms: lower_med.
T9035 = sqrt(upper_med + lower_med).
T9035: 4.33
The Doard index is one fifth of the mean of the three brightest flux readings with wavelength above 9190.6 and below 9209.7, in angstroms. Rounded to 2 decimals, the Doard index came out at 1.87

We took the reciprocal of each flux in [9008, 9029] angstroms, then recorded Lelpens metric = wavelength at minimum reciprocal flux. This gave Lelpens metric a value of 9028.10 angstroms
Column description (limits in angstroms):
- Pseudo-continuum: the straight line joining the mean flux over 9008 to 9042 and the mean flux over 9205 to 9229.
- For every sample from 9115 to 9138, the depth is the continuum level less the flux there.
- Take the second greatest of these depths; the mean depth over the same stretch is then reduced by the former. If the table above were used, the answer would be -0.37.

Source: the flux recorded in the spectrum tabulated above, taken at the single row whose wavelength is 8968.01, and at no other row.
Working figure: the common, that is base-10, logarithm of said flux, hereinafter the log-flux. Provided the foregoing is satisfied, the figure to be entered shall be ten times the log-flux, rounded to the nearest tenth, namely 9.8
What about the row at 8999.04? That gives 9.6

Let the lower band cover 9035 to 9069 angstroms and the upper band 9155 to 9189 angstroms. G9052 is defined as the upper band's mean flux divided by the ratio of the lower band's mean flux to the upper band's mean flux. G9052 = 9.0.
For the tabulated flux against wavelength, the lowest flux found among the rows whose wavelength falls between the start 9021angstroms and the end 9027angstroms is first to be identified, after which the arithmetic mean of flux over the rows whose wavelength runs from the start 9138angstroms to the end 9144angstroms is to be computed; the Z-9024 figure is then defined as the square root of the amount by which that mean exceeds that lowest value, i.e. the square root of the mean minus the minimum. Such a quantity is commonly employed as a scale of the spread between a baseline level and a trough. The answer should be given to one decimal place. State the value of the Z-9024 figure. 0.8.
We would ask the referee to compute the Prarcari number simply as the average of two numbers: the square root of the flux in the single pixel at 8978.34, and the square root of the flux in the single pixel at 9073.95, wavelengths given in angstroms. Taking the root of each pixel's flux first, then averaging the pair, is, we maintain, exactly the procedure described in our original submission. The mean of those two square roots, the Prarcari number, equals 3.05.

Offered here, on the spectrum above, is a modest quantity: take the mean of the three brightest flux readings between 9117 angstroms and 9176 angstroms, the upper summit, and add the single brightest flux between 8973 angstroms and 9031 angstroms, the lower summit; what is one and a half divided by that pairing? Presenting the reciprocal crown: 0.0752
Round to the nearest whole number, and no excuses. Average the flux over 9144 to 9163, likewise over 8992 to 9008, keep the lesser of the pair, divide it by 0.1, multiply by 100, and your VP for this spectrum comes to 9026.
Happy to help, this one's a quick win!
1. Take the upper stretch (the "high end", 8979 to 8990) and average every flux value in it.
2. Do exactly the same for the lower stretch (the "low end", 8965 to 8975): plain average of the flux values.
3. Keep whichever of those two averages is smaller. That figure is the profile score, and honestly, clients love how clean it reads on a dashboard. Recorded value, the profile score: 9.66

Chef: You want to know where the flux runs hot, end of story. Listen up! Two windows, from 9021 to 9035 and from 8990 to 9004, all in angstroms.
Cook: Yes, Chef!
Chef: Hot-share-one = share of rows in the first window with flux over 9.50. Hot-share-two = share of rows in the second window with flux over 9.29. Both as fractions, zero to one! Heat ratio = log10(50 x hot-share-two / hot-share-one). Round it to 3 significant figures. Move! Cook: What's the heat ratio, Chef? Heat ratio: 1.70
